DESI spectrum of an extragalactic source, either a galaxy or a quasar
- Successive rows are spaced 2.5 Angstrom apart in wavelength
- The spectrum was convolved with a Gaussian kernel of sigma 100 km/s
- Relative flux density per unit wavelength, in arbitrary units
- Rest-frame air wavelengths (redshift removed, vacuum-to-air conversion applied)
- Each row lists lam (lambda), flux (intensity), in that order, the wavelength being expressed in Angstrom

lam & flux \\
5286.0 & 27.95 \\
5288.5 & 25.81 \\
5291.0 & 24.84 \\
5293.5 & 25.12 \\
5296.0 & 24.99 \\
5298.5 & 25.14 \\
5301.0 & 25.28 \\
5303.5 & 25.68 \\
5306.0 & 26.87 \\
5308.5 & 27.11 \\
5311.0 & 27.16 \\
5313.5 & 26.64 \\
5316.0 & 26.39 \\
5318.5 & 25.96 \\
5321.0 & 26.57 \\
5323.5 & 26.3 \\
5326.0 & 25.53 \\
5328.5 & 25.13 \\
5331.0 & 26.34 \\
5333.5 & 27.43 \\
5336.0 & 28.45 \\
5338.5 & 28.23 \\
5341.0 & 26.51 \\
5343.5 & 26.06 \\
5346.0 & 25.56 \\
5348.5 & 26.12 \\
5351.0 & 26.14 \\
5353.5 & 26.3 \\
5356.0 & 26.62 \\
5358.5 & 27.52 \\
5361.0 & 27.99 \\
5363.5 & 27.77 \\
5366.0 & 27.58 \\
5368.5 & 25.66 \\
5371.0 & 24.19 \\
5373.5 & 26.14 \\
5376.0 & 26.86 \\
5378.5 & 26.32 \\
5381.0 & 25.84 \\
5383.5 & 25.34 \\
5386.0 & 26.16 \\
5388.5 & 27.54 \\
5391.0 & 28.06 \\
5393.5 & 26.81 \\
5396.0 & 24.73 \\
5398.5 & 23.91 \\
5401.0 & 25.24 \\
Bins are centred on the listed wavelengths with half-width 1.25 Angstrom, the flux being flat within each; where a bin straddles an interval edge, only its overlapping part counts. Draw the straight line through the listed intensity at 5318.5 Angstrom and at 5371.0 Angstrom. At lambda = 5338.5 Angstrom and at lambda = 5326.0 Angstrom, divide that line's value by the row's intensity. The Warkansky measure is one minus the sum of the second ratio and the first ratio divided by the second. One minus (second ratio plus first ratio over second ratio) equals -0.90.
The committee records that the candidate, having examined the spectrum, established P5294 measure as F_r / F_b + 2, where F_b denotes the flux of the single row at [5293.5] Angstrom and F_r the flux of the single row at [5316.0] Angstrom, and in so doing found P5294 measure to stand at 3.05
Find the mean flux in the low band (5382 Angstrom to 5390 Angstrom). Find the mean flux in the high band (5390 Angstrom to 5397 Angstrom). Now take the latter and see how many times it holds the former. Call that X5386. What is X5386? 1.01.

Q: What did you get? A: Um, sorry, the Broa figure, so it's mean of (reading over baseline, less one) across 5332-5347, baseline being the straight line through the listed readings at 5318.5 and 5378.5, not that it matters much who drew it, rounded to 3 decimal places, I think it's 0.037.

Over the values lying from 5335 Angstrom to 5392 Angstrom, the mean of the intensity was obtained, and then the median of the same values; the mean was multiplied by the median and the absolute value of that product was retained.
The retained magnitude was 701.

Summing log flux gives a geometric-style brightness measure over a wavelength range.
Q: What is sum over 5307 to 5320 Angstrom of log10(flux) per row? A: 7.13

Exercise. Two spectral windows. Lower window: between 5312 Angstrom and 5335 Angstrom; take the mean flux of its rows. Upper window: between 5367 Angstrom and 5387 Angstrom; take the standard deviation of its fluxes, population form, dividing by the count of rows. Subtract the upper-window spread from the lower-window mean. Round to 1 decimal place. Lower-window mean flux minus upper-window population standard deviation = 25.5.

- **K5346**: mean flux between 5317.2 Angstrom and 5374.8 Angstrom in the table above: 26.5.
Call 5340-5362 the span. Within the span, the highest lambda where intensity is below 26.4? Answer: 5353.5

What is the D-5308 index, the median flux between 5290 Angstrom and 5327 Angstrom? 26.0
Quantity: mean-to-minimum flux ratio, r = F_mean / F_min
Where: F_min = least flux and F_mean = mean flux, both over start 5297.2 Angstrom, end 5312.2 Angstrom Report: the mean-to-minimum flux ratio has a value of 1.04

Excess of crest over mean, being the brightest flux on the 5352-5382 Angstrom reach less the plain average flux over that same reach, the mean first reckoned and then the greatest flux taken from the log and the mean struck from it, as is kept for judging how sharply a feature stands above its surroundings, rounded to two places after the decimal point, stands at 1.42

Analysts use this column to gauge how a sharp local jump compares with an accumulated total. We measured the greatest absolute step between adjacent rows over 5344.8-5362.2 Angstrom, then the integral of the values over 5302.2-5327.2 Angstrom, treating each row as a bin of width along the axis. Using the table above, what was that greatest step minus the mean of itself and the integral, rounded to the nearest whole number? -330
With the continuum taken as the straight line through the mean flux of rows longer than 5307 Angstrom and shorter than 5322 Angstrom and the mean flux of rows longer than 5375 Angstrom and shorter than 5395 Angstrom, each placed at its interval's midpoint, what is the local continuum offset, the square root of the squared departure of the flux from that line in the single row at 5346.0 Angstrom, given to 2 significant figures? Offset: 1.1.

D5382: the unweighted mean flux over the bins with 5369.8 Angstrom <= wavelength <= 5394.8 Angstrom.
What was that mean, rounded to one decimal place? 26.3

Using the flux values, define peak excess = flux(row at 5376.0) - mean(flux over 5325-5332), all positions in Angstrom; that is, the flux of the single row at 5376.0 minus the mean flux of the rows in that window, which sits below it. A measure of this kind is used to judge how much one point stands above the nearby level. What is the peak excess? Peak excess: 1.2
